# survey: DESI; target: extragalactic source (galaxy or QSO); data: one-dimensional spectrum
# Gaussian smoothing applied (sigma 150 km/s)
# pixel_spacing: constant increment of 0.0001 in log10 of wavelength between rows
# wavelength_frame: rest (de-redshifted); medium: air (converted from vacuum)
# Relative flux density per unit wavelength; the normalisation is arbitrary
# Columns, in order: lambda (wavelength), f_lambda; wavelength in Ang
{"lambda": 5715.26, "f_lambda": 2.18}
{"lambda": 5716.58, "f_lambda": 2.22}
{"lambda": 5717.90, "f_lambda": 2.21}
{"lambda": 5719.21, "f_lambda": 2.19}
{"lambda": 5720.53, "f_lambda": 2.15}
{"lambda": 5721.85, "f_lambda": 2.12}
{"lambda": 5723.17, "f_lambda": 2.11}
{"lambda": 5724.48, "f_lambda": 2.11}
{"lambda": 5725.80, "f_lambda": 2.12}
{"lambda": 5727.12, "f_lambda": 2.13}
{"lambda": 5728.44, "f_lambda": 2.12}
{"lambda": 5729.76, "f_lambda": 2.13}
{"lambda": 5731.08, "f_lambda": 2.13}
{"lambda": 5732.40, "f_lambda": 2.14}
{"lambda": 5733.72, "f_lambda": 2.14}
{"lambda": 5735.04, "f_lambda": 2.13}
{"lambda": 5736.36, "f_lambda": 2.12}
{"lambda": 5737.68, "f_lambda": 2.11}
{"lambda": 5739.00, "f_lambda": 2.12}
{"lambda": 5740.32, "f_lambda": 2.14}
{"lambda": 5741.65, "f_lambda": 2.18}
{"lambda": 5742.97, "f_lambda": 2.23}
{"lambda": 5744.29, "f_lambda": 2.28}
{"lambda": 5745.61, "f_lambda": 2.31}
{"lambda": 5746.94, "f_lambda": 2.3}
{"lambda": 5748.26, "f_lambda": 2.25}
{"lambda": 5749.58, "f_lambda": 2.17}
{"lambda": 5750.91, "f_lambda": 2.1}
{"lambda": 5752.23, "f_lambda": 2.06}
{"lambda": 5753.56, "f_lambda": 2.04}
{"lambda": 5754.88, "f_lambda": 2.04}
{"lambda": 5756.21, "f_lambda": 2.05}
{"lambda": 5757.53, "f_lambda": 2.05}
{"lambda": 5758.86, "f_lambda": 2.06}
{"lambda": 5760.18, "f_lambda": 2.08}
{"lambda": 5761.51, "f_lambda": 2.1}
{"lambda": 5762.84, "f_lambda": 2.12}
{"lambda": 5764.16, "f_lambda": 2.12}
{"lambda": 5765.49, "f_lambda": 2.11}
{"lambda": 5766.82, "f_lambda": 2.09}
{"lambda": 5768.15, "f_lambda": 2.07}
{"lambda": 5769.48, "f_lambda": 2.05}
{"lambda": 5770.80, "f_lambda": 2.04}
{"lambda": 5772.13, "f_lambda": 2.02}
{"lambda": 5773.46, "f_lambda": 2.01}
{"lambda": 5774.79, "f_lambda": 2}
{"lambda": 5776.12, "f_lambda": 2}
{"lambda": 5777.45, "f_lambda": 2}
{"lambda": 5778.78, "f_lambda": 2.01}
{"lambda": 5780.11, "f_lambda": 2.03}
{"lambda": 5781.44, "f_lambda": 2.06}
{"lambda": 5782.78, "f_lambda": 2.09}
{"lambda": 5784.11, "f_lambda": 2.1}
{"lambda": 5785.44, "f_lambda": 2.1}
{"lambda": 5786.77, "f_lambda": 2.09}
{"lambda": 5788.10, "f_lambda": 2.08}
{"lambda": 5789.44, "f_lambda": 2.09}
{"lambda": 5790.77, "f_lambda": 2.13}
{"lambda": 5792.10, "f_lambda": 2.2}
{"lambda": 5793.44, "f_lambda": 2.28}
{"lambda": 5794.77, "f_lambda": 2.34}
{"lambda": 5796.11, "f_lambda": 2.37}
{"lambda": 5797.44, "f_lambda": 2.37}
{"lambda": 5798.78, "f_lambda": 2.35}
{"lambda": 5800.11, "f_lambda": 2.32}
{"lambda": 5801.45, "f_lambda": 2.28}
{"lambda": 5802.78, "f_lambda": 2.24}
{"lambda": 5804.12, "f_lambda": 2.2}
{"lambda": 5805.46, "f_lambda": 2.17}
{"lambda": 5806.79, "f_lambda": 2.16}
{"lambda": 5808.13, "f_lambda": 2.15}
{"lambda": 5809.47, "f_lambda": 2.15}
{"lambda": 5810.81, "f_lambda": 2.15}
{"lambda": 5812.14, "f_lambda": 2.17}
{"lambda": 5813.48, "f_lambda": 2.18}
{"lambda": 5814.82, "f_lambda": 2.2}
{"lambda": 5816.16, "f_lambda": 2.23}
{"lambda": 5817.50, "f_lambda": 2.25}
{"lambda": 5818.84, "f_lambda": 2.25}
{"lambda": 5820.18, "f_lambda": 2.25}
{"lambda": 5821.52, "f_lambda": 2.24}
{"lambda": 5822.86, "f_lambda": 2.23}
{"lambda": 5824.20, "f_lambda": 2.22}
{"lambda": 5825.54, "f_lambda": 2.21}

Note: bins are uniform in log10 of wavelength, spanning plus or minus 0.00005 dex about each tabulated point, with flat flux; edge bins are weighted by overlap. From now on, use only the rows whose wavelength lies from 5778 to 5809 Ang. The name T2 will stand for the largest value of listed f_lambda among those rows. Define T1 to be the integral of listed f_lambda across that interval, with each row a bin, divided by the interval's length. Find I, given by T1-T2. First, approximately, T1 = 2.18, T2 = 2.37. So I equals -0.19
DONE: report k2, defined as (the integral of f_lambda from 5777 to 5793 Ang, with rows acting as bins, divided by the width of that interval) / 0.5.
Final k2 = 4.17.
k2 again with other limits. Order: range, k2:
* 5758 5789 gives 4.12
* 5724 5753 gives 4.32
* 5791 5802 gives 4.61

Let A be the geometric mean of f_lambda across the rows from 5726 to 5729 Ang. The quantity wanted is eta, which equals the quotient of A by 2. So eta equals 1.06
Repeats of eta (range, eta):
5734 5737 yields 1.06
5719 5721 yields 1.08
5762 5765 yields 1.06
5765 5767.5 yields 1.05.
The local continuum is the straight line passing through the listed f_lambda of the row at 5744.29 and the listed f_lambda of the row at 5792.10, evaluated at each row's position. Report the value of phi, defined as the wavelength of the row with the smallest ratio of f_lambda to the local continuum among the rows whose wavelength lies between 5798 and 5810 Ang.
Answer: 5808.13 Ang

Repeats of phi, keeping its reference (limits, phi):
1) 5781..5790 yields 5781.44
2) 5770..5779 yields 5774.79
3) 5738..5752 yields 5750.91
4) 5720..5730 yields 5723.17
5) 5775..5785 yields 5776.12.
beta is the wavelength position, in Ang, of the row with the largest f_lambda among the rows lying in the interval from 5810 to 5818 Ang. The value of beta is 5817.50 Ang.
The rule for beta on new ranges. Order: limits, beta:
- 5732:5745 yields 5744.29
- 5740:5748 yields 5745.61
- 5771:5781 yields 5780.11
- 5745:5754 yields 5745.61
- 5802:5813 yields 5802.78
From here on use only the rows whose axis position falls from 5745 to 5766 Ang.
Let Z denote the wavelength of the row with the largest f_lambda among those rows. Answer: 5745.61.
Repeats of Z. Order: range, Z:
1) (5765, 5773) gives 5765.49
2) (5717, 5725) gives 5717.90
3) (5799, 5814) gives 5800.11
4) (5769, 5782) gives 5781.44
